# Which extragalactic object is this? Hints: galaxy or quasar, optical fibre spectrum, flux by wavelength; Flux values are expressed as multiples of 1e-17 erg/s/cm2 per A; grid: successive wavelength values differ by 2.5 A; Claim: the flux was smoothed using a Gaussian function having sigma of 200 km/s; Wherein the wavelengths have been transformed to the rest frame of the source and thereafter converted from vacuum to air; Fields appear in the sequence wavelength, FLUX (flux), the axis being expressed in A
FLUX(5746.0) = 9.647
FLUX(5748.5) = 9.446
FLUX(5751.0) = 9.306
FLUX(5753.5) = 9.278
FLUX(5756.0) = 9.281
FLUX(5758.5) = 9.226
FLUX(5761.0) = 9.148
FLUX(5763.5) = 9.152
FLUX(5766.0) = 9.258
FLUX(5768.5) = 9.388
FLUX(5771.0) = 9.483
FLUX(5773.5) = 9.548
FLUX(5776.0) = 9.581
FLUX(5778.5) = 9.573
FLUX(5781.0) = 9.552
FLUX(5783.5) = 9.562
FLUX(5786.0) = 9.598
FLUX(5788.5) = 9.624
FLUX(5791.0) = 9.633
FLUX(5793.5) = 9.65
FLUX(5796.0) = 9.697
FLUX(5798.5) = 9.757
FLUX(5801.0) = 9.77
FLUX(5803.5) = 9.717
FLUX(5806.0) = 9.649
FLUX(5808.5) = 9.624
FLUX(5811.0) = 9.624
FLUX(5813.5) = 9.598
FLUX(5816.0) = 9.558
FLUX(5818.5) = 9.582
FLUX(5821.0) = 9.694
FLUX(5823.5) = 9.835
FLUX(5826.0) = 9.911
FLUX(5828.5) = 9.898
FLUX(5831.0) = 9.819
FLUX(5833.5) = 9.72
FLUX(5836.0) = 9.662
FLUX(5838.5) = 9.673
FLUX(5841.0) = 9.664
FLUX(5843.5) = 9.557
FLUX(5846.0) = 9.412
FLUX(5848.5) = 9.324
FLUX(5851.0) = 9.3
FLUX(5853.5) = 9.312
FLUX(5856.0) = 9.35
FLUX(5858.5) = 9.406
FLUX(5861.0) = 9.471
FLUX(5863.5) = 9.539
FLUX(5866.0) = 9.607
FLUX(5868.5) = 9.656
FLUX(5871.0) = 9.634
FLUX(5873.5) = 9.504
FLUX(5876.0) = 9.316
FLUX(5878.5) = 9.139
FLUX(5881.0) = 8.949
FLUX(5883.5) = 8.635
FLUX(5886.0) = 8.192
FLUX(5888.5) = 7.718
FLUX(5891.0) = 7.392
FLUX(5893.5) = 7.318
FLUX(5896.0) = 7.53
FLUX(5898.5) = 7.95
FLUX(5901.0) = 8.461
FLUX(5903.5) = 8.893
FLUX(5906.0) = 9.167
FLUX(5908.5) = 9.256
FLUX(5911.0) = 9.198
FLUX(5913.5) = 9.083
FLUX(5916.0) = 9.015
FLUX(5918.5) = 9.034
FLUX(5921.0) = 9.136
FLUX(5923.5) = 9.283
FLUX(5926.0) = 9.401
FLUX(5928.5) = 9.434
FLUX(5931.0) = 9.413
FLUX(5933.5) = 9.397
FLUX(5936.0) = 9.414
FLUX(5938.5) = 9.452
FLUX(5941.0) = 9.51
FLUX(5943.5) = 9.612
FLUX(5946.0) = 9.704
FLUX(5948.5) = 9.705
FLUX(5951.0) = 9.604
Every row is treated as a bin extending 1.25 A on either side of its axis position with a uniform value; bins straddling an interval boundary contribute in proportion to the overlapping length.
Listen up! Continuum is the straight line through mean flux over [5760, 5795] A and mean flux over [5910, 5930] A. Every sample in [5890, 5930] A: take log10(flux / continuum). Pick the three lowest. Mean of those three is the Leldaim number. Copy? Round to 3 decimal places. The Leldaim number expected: -0.096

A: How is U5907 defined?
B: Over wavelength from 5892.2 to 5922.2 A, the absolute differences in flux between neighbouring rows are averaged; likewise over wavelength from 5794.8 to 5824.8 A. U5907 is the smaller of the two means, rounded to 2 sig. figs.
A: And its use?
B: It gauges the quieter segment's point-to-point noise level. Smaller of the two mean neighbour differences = 0.051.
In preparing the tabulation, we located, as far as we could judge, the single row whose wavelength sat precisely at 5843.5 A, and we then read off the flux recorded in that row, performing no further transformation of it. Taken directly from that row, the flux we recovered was 9.557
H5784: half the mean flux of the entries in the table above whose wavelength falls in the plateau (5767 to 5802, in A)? 4.80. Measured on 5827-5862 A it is 4.77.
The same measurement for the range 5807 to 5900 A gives 4.61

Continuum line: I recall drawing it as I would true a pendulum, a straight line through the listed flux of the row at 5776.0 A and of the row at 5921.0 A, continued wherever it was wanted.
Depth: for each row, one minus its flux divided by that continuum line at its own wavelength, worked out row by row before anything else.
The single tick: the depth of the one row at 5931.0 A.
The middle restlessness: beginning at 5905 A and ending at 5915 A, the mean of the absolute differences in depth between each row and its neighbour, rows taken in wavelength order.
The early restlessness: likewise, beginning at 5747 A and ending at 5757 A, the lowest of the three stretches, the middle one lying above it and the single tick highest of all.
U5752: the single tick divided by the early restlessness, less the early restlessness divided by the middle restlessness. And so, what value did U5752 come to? -7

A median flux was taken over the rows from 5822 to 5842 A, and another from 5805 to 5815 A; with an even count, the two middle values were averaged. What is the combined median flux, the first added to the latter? 19.4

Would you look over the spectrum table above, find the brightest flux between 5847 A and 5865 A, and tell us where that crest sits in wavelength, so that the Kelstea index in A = 5863.5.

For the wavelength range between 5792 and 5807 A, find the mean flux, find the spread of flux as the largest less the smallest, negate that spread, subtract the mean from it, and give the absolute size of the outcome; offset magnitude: 9.8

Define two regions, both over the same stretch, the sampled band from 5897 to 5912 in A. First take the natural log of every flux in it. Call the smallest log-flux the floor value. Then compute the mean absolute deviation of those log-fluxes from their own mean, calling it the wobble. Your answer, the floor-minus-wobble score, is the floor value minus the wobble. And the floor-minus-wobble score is 2.03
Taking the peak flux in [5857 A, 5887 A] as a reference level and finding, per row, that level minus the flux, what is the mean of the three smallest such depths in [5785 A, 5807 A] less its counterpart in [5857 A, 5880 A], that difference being -0.12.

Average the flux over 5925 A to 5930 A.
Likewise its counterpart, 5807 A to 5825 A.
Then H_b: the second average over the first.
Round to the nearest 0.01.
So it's 1.02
